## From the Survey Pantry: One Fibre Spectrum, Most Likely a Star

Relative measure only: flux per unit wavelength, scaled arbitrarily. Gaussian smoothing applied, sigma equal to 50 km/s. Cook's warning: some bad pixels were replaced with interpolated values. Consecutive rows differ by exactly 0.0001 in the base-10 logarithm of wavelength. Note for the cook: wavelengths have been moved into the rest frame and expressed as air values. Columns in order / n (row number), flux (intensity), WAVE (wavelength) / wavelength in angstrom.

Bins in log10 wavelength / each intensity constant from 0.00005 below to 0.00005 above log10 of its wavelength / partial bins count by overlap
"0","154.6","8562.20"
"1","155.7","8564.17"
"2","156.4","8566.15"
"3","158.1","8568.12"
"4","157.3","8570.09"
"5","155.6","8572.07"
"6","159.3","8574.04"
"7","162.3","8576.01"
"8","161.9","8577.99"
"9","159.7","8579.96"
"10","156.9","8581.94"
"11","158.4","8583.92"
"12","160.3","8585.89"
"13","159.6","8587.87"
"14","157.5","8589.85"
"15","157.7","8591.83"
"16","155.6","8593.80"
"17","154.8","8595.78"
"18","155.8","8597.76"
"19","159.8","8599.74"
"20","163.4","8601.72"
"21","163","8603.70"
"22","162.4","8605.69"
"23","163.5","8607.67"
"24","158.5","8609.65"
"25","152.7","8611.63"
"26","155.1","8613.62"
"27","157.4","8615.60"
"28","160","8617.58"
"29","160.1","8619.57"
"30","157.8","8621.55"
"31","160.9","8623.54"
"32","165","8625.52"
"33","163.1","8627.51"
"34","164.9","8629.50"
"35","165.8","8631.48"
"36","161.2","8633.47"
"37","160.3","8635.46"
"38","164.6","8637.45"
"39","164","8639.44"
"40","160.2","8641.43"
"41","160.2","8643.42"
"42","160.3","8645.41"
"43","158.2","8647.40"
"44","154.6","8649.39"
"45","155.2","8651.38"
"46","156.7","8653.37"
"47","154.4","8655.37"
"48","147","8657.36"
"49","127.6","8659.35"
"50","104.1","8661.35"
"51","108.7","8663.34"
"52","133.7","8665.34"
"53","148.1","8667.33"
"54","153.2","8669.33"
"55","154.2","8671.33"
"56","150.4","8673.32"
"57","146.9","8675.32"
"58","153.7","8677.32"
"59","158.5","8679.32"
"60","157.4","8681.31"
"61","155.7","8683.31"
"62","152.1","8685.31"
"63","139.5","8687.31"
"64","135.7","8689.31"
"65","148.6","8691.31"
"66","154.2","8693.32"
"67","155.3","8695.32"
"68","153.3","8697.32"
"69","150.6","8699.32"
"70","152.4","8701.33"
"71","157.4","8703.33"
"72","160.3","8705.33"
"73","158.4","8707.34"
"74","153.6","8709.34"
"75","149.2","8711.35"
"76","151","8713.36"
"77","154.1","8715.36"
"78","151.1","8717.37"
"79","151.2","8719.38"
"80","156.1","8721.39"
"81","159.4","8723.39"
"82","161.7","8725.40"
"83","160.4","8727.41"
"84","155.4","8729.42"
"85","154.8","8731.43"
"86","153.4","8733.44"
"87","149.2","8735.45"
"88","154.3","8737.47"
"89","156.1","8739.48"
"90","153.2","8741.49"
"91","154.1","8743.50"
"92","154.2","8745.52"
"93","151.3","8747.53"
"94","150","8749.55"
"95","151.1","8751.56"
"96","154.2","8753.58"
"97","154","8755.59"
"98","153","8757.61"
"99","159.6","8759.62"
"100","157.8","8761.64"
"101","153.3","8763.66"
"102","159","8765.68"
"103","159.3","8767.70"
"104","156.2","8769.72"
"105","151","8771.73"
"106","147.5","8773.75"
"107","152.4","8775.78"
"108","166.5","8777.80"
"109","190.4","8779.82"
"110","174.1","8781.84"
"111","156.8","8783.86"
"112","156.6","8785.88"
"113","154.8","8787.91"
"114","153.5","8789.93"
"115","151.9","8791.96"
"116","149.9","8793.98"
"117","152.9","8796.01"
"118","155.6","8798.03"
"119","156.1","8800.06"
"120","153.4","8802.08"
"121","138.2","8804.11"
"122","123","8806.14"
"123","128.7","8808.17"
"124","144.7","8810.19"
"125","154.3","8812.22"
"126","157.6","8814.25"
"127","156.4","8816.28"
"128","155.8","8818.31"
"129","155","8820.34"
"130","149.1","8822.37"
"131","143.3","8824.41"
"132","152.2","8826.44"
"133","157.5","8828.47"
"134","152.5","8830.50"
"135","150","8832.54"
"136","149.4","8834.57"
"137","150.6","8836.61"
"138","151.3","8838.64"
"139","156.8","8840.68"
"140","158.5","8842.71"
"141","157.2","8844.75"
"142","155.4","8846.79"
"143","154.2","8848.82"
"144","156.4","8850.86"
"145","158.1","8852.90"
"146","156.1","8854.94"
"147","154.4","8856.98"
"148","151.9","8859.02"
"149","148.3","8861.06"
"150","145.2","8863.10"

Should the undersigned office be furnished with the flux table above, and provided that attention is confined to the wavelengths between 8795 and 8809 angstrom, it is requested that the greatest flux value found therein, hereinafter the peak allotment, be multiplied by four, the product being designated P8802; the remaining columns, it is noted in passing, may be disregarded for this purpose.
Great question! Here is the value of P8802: 624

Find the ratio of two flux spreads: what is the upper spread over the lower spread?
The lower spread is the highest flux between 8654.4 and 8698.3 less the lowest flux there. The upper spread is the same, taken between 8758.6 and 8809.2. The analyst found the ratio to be 1.2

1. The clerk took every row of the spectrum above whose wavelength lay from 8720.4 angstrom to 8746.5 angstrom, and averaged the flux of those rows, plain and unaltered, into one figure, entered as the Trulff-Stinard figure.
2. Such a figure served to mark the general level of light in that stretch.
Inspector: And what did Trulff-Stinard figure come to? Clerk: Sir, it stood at 156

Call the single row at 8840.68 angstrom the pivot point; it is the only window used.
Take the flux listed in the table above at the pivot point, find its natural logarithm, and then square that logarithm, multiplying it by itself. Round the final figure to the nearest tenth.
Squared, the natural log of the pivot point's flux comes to 25.6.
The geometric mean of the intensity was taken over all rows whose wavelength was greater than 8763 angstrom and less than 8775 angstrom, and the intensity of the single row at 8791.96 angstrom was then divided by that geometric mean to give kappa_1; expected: 0.98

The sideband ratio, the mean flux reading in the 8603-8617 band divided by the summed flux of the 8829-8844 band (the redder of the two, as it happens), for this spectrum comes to 0.149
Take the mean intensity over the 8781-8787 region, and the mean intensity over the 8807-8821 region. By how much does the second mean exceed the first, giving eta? -12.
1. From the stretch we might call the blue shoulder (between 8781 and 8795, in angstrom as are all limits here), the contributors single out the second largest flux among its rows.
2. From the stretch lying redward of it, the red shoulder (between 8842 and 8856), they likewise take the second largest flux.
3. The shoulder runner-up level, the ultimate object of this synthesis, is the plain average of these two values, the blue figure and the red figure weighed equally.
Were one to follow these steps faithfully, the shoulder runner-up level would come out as 157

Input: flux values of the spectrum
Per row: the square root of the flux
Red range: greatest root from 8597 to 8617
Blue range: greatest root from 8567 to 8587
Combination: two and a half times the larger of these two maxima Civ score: 32.0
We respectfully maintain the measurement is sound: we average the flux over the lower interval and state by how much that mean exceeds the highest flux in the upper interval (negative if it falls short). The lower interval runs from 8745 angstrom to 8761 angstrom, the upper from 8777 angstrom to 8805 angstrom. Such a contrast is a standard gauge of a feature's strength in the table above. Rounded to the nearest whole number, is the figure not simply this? -37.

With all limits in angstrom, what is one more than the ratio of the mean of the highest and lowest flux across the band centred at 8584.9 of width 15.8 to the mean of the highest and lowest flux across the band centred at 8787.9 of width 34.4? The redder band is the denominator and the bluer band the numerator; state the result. 1.97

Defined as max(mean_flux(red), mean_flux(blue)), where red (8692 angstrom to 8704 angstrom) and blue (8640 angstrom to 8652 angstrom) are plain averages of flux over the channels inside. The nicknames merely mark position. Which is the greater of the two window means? 158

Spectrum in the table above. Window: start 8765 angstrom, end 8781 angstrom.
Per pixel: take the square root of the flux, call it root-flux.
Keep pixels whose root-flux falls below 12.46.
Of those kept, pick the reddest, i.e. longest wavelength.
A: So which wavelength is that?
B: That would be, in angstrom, 8775.78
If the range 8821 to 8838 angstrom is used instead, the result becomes 8836.61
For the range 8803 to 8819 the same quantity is 8812.22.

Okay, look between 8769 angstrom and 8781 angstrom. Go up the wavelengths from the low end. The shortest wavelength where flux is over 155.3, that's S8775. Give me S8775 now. 8769.72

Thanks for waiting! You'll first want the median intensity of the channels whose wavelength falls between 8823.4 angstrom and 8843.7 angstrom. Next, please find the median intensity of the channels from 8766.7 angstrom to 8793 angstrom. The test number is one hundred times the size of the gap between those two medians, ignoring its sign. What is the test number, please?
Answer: 445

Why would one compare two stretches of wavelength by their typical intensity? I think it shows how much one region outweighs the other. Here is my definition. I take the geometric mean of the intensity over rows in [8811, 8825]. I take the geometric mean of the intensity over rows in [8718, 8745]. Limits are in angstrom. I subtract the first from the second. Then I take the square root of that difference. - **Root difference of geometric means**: 1.5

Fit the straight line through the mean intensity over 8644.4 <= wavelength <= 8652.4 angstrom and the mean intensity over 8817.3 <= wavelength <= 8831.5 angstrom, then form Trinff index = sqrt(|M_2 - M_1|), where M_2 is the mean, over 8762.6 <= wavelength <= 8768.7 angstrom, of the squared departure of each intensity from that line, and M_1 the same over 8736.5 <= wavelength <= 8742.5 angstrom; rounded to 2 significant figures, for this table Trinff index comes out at 4.2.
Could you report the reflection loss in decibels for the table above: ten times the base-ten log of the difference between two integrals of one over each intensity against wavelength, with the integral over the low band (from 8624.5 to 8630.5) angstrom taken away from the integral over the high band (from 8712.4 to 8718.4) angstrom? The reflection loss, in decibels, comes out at -25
